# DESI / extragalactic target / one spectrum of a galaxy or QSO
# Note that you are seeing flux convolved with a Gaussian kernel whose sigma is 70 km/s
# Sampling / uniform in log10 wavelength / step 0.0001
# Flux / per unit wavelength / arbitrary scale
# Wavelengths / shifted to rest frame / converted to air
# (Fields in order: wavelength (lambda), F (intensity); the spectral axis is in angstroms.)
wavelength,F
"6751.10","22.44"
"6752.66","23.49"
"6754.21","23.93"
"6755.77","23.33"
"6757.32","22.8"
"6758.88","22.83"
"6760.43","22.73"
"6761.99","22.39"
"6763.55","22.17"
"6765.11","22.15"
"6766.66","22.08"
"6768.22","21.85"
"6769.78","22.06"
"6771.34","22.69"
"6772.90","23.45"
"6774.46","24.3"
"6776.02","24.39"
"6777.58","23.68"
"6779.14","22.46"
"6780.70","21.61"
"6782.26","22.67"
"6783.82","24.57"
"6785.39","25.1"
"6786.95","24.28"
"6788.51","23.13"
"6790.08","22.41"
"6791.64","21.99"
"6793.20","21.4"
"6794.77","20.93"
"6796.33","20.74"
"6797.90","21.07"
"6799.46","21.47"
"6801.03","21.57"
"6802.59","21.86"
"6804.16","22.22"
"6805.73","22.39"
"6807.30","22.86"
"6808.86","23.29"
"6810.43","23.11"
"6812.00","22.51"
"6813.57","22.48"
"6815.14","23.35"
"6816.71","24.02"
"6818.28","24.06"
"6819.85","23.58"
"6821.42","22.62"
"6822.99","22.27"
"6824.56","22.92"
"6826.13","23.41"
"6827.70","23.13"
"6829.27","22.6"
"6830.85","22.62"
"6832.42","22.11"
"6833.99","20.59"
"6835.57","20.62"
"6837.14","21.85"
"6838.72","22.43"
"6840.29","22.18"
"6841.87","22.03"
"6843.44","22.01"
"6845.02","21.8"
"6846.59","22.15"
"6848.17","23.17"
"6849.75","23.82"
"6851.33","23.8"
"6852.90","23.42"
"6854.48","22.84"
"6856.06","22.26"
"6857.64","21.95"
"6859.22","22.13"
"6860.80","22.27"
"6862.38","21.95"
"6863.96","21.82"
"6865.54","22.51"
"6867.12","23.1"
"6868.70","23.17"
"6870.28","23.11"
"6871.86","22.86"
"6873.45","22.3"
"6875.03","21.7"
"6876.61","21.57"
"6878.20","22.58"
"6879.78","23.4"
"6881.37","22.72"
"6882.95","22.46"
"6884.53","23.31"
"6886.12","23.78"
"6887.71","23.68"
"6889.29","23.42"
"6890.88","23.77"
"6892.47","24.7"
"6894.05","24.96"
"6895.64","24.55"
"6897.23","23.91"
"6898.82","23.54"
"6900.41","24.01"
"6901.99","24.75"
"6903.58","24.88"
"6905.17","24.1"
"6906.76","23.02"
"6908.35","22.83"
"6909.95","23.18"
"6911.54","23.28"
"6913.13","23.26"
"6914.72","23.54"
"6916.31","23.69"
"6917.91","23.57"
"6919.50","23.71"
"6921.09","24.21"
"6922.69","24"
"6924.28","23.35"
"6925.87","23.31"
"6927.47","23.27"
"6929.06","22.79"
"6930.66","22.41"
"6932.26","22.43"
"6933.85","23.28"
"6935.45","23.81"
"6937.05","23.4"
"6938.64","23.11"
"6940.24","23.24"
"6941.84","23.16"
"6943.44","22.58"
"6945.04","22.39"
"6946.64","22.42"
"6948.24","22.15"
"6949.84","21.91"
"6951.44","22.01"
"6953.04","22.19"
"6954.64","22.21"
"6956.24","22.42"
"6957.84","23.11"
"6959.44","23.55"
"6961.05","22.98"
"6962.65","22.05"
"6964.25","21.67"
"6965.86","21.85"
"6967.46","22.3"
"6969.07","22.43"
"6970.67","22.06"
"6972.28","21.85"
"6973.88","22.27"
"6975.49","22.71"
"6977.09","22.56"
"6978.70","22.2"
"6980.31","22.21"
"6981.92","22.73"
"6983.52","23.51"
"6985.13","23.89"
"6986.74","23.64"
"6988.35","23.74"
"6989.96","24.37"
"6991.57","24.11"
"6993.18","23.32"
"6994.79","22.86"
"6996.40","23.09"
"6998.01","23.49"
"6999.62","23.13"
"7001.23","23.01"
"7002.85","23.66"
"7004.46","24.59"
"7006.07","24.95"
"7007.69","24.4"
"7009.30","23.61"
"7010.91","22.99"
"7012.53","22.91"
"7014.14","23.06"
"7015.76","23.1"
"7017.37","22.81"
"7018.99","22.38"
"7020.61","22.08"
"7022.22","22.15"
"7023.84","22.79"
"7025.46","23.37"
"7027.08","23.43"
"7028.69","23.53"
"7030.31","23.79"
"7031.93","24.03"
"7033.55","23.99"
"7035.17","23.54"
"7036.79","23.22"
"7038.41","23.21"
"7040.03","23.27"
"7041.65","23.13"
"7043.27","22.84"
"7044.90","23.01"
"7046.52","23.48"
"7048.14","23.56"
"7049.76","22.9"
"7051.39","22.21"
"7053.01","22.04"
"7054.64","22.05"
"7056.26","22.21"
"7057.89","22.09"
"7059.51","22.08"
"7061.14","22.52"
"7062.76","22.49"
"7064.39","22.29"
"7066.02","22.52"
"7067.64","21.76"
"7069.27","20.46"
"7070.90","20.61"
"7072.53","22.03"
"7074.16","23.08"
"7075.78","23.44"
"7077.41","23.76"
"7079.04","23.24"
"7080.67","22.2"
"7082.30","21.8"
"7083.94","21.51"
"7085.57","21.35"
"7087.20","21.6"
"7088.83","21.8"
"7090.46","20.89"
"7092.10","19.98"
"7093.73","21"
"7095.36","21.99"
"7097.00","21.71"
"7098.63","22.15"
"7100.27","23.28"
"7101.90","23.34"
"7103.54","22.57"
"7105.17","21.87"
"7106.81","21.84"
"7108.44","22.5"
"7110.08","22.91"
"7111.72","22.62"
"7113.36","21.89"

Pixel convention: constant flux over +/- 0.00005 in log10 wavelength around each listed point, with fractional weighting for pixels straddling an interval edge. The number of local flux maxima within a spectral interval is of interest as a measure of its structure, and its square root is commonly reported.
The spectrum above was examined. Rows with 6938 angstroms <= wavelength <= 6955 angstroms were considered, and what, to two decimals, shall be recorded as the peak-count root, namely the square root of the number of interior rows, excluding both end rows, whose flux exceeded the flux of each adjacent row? 1.41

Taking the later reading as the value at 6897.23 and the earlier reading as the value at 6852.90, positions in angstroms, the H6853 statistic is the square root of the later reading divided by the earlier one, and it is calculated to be 1.01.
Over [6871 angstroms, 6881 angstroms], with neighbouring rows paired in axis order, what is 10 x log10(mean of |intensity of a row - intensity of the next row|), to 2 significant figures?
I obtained -2.0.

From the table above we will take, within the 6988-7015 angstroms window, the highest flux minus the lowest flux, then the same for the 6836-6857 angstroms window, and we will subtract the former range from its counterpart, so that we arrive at -0.1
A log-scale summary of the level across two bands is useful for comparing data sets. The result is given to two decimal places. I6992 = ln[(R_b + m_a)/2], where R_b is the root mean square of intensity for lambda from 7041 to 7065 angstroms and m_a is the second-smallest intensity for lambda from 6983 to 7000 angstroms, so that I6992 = 3.13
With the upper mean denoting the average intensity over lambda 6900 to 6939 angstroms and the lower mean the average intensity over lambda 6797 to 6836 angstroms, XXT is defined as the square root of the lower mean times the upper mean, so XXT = 23.0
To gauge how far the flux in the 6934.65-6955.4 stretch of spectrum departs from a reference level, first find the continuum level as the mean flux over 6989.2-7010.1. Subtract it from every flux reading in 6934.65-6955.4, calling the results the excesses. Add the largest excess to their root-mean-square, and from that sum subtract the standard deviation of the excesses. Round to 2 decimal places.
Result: 0.71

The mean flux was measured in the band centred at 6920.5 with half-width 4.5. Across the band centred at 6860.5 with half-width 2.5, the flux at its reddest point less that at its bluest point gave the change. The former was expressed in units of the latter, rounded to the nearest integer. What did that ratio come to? -132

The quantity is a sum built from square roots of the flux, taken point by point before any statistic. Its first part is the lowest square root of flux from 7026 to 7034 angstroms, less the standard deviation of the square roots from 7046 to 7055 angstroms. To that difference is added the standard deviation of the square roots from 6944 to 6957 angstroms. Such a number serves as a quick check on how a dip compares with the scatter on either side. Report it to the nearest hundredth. 4.79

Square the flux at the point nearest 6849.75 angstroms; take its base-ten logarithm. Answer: 2.75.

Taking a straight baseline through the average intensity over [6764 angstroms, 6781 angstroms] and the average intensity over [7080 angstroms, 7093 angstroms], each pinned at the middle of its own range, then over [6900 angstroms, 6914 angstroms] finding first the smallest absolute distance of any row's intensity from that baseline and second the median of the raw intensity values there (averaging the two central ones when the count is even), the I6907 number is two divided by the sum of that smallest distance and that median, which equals 0.084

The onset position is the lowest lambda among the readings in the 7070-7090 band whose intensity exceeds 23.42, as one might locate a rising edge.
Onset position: 7075.78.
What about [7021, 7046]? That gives 7027.08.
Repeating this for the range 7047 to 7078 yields 7048.14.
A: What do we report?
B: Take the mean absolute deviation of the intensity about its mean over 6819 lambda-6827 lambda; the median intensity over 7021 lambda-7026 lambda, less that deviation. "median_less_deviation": 22.4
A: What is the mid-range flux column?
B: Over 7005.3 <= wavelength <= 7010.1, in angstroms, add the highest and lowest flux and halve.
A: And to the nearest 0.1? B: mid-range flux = 24.3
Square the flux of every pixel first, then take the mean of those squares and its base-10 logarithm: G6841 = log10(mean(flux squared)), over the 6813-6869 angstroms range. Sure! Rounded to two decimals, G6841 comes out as 2.71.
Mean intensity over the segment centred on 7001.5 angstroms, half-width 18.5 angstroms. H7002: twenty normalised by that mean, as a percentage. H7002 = 85.1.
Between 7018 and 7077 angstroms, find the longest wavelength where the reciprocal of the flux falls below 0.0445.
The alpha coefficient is 7075.78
